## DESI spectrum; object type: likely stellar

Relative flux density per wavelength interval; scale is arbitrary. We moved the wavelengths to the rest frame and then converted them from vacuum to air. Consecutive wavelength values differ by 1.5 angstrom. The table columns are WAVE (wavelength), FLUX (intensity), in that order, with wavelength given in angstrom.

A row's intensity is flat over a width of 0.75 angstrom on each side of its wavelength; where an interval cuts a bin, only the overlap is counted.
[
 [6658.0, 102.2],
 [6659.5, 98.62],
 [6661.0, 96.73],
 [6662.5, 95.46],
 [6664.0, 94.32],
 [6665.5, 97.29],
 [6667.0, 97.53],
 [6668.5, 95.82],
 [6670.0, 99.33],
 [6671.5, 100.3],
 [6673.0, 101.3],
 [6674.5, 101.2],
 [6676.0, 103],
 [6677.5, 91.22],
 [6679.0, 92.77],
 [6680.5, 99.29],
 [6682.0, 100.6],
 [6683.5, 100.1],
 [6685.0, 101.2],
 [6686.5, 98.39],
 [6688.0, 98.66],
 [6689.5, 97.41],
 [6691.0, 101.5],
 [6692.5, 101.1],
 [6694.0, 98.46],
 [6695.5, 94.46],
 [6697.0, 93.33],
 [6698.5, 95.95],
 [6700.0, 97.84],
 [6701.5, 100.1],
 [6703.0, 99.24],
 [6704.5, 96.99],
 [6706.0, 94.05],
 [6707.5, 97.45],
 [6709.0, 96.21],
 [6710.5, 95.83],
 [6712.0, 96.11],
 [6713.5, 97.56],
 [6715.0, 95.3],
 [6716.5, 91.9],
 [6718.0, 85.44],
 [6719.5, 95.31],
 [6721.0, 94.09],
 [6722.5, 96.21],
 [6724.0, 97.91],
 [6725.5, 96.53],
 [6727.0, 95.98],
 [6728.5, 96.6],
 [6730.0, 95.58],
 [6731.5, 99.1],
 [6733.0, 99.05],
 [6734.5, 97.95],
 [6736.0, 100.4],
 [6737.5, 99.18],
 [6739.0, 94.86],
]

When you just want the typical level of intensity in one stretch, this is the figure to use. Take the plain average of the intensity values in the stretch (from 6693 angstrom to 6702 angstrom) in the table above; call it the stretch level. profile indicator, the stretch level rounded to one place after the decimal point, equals 96.7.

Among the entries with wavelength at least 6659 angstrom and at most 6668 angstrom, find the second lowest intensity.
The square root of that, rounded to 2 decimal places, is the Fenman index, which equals 9.77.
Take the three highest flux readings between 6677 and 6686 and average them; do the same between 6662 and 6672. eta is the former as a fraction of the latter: 1.02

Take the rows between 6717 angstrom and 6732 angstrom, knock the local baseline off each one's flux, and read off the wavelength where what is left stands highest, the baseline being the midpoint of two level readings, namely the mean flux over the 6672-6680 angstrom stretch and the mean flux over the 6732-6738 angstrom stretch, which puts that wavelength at 6731.5 angstrom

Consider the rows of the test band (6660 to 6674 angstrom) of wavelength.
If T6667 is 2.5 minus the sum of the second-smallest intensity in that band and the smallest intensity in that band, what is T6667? -187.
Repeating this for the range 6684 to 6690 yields -193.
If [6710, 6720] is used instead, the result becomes -175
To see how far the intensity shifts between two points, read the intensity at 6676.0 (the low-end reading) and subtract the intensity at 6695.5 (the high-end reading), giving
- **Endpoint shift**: 8.5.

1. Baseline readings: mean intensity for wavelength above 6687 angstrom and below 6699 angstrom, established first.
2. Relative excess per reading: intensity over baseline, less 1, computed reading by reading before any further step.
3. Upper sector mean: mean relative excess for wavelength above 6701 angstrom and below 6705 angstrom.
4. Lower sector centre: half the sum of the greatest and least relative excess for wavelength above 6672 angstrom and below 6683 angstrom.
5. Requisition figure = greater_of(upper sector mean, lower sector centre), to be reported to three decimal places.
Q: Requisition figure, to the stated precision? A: 0.012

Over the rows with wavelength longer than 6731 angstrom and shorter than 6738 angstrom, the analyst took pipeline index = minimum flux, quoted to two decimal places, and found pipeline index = 97.95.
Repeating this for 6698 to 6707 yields 94.05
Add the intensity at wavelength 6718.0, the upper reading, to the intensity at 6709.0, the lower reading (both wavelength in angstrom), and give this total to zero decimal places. 182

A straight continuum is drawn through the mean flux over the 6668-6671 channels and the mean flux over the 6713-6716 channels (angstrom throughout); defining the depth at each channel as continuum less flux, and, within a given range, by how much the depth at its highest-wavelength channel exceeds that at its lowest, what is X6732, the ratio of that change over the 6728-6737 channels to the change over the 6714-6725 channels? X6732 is 1.4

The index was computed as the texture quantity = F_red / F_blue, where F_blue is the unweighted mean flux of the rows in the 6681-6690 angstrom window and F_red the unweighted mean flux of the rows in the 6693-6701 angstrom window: 0.97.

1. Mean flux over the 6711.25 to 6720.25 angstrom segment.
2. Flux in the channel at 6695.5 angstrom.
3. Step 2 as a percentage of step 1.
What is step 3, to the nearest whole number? 101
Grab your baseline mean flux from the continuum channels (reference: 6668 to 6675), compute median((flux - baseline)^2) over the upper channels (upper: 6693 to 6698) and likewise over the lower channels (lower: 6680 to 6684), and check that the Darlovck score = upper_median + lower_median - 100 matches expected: -73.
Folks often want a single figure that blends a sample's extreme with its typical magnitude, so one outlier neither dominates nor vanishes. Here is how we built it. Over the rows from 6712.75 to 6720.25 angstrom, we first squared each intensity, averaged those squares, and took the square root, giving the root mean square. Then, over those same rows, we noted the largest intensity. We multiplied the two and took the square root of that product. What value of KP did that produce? 95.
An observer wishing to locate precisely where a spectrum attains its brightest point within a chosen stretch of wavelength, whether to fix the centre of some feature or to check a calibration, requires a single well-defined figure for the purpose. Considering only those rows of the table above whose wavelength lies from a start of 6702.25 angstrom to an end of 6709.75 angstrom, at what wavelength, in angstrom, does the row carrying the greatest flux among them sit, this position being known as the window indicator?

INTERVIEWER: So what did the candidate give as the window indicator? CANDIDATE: 6703.0 angstrom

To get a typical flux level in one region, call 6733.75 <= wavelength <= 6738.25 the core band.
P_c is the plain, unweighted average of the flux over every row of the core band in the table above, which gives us 99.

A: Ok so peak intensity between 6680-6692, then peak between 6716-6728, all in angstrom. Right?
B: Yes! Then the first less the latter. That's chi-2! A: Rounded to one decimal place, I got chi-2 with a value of 3.6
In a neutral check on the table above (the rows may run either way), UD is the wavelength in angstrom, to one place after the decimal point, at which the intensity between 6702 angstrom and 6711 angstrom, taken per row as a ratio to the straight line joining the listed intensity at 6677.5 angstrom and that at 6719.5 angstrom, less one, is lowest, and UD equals 6706.0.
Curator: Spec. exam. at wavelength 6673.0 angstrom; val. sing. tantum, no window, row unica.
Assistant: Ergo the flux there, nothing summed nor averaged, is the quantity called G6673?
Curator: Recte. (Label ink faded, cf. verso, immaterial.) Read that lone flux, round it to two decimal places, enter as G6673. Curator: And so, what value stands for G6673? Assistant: 101.30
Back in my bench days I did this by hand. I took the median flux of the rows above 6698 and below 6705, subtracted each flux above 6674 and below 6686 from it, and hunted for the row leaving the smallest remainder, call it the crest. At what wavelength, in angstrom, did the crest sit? 6676.0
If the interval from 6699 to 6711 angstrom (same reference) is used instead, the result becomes 6701.5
